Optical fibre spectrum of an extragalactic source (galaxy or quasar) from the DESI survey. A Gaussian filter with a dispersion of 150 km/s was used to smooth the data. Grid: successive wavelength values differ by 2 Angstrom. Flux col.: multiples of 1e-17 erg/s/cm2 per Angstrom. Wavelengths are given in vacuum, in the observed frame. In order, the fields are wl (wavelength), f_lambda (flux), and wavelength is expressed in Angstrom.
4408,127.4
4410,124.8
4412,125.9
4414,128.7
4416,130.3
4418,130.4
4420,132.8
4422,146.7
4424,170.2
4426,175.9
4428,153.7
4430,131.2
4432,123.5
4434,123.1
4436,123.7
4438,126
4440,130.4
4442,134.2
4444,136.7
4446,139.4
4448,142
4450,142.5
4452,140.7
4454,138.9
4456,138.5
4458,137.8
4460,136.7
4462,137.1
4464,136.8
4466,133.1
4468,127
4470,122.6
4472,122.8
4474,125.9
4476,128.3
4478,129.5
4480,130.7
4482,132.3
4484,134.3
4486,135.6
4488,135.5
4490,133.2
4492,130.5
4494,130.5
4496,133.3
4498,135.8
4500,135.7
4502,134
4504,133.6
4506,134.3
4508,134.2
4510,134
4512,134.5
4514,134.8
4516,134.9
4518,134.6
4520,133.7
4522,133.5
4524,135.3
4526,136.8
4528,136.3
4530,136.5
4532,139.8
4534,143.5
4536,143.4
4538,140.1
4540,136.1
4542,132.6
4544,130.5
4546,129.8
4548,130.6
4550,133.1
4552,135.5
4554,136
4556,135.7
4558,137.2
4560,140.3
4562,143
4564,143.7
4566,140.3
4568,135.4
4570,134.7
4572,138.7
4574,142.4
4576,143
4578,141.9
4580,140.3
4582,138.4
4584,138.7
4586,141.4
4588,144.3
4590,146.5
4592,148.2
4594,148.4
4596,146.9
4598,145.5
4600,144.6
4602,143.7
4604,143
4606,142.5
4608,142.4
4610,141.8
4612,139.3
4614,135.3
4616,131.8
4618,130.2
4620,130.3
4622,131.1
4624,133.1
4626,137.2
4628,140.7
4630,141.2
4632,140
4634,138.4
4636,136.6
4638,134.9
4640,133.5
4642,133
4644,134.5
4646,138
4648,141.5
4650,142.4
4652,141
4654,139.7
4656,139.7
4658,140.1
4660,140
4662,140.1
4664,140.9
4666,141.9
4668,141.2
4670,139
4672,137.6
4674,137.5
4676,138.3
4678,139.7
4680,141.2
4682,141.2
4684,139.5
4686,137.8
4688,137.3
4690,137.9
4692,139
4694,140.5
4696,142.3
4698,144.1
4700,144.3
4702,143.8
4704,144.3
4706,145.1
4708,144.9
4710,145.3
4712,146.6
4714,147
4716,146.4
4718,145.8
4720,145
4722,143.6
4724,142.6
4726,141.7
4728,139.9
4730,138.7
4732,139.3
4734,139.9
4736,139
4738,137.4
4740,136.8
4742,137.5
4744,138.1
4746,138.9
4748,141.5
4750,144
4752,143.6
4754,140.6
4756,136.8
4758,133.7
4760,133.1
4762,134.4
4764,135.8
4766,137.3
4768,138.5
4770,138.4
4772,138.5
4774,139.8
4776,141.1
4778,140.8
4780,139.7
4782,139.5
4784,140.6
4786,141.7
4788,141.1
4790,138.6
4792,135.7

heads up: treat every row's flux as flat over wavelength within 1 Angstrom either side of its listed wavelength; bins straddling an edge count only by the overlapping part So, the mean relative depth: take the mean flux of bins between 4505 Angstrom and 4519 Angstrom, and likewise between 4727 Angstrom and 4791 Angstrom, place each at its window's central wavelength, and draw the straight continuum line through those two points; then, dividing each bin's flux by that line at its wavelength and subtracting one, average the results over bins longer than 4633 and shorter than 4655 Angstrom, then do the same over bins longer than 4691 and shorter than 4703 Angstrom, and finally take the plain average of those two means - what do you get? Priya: 0.0193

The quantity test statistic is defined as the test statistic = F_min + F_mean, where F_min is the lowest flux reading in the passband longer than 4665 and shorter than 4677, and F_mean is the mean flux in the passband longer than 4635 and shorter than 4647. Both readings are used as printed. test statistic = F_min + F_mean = 273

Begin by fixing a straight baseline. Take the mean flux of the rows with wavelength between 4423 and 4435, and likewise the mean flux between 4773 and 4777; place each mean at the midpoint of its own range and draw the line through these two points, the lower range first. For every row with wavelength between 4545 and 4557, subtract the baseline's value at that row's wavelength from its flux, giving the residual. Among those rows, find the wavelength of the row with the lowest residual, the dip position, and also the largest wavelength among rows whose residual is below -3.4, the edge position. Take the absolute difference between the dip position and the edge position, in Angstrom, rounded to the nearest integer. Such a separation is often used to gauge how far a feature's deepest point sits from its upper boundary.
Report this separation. 10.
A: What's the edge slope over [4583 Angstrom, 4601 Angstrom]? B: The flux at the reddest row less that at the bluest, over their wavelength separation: 0.37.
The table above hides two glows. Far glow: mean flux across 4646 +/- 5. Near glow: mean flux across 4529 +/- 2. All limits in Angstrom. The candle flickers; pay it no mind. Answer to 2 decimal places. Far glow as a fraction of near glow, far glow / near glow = 1.01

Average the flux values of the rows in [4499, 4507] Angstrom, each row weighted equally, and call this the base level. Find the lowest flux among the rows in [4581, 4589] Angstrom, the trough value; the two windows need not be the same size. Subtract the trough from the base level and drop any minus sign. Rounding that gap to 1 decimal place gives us 4.0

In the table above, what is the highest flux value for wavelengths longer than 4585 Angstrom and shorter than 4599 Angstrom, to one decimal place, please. 148.4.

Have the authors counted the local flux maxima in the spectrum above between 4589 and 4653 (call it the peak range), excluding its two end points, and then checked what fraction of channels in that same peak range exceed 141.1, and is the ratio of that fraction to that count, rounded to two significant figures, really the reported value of 0.15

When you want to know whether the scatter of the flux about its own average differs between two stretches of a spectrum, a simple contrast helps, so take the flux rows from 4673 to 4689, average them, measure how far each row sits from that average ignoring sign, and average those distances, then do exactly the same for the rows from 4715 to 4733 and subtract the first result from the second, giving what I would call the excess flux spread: 1.0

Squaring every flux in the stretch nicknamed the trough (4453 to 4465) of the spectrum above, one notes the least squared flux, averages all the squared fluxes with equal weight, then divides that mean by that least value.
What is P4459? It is 1.01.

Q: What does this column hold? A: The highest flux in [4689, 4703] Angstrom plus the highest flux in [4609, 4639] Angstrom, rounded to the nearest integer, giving 286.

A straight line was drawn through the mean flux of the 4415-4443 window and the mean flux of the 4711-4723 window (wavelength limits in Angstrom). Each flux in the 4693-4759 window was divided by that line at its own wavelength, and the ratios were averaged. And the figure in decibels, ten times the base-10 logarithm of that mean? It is -0.13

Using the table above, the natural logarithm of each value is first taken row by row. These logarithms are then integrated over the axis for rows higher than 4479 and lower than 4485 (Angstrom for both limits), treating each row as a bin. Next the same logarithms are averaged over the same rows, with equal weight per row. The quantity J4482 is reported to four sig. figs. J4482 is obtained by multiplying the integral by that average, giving 143.2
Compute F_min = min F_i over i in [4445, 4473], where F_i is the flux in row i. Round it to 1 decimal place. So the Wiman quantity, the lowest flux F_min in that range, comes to 122.6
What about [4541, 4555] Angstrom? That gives 129.8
